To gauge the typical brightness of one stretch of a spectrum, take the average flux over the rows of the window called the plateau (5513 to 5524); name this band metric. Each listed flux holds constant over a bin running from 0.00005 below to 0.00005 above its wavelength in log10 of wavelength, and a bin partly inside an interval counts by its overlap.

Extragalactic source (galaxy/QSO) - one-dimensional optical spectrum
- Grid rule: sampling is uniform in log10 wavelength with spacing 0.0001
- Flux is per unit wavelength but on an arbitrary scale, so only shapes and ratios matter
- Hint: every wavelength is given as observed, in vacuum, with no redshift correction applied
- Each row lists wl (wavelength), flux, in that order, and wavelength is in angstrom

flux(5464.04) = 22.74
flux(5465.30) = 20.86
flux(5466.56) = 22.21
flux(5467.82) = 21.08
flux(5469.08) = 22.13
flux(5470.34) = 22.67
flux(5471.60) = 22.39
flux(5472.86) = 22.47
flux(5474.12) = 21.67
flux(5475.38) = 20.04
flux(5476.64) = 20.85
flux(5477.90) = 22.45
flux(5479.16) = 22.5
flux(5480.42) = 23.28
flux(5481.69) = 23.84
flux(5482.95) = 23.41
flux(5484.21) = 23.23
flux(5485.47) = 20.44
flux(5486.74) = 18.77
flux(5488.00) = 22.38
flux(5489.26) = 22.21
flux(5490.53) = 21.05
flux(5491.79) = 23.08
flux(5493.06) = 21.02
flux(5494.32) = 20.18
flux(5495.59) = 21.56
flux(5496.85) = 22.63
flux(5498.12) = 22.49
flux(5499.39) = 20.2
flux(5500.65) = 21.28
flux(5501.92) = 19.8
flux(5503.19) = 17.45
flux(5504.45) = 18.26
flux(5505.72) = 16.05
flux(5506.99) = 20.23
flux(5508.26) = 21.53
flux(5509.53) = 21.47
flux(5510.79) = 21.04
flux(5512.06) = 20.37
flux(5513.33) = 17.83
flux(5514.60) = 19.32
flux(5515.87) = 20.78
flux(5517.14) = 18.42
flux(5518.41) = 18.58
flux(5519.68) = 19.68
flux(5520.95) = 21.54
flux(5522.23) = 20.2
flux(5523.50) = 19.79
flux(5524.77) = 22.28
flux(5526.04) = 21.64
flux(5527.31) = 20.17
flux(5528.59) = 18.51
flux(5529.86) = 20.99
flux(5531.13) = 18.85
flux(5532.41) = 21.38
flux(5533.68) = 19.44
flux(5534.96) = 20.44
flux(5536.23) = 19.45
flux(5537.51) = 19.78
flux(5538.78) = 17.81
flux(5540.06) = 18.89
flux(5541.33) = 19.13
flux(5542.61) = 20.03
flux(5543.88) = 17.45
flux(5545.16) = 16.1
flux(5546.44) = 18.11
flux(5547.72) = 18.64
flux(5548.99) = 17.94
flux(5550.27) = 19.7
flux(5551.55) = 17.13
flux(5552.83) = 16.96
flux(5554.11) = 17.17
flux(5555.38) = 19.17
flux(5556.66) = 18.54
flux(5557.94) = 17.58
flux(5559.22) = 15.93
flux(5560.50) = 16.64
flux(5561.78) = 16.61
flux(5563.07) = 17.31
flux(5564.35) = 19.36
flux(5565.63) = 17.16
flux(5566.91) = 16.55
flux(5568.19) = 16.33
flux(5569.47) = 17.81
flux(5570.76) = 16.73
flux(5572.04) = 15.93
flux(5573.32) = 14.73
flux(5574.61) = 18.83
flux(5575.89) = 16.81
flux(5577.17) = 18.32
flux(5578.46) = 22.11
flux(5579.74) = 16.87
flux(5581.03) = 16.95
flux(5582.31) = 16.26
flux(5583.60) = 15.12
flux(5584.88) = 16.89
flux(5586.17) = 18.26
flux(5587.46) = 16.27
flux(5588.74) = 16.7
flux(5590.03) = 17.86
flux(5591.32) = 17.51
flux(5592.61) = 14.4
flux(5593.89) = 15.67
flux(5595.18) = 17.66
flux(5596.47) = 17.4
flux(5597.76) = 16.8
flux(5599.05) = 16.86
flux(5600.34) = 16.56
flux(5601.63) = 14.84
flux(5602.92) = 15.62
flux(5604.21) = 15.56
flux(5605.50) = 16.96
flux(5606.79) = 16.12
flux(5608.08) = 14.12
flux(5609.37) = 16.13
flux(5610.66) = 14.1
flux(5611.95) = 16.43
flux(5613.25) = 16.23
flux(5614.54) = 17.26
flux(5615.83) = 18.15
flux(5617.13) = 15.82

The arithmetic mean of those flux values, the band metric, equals 19.6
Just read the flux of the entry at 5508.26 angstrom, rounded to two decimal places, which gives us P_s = 21.53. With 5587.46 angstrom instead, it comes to 16.27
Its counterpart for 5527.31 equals 20.17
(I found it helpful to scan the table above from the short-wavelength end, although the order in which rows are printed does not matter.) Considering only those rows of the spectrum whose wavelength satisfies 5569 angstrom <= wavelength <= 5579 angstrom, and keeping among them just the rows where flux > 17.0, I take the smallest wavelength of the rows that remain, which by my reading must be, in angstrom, 5569.47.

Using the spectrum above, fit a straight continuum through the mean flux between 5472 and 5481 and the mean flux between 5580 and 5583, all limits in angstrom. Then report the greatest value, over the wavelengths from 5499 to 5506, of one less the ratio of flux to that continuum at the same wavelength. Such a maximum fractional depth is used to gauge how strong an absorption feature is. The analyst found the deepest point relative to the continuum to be 0.21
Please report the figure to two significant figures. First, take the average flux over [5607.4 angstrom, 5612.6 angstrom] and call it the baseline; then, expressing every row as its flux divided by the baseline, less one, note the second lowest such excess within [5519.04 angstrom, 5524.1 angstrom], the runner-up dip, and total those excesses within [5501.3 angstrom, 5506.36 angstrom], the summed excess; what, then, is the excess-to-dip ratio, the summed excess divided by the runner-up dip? 2.3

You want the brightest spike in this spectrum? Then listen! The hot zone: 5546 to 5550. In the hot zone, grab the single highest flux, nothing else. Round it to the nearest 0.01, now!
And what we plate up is 18.64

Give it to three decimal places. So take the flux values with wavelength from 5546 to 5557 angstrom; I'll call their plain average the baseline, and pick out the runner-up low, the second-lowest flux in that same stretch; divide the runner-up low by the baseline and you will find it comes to 0.944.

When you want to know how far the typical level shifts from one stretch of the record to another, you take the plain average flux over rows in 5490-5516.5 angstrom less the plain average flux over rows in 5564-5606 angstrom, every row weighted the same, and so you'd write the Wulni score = 3.5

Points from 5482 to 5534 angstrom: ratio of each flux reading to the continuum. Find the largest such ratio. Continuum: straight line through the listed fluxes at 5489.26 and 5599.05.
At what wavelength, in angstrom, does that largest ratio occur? 5524.77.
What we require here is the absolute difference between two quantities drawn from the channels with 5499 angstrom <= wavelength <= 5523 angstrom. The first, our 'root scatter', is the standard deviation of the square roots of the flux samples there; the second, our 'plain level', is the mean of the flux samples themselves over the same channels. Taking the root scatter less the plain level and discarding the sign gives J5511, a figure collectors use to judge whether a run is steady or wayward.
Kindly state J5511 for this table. 19.5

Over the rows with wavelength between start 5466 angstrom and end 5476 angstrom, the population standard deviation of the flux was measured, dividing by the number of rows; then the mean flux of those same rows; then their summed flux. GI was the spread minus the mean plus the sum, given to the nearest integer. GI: 154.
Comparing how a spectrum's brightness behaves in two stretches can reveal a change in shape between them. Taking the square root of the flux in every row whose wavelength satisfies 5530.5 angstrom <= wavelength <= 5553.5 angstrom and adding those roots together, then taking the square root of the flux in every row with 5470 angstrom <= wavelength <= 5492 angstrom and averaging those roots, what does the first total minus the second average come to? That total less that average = 73.2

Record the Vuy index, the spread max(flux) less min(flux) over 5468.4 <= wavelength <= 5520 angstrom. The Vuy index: 7.8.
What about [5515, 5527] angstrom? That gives 3.9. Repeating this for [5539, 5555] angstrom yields 3.9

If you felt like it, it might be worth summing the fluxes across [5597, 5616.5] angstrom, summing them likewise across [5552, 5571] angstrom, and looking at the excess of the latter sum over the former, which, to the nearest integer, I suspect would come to 18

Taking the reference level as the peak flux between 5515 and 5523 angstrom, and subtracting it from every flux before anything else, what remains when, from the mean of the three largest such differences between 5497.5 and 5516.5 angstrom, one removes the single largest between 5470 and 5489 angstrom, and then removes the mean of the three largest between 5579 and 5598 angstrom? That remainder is 1.6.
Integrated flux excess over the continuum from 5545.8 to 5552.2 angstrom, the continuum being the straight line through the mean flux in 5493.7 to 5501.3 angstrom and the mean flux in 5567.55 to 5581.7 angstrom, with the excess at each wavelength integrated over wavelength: -3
